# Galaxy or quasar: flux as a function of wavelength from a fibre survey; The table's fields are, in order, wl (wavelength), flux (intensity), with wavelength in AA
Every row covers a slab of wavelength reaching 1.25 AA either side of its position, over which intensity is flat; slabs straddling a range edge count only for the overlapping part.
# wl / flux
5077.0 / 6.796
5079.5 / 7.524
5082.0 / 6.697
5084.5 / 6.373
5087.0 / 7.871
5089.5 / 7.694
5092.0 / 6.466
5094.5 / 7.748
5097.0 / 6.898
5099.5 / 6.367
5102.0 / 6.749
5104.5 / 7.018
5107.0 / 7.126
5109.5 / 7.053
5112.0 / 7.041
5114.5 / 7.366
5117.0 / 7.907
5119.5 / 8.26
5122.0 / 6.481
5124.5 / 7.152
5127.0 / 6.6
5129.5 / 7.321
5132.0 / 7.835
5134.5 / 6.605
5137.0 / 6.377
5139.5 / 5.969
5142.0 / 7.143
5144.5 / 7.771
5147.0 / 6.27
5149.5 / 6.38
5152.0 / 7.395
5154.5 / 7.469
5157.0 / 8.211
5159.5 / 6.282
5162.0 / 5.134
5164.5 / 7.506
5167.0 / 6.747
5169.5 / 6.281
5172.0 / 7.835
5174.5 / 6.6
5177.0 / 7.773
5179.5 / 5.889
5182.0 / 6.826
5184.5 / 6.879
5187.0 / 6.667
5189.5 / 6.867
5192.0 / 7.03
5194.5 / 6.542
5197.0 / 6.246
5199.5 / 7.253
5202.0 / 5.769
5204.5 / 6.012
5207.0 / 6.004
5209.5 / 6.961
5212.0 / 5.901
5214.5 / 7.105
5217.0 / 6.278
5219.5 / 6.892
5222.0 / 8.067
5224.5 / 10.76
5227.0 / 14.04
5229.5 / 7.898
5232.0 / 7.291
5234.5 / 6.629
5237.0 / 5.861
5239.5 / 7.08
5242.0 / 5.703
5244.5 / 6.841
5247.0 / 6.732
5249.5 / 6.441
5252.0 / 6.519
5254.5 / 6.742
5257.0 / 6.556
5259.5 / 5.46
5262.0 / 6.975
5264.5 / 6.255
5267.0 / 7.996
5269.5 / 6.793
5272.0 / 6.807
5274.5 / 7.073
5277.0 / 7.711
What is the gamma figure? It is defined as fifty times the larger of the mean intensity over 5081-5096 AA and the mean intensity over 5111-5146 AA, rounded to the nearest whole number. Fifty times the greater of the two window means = 357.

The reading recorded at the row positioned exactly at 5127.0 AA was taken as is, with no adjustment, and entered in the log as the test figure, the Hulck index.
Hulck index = 6.6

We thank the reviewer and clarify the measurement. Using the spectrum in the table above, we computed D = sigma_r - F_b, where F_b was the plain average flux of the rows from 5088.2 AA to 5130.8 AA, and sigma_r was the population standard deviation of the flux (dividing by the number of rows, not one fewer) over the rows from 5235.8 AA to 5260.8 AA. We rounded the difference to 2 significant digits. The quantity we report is -6.6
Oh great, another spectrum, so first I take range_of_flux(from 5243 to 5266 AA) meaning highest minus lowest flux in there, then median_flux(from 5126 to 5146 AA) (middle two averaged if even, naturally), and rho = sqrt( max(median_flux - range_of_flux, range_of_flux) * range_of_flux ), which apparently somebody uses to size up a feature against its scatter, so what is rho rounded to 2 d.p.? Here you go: 2.85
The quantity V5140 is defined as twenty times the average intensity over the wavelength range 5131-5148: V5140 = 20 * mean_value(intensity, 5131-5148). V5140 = 137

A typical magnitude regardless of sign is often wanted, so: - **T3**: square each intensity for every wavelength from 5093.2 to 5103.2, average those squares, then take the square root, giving 6.96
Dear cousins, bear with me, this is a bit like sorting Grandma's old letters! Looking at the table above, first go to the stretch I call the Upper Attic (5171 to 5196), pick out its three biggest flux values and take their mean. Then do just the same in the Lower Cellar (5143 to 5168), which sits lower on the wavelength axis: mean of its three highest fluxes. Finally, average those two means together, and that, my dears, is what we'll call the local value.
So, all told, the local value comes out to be 7.69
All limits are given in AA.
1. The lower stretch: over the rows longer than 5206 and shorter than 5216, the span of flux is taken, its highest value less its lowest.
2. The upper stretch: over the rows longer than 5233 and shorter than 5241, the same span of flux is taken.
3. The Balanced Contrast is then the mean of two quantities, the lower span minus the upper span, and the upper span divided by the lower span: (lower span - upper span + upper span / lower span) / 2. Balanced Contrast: 0.50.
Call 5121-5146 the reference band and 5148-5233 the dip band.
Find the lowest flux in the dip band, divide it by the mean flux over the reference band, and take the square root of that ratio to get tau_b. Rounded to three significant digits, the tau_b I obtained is 0.861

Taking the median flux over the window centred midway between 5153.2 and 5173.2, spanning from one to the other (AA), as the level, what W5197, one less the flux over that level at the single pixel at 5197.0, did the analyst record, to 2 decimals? 0.12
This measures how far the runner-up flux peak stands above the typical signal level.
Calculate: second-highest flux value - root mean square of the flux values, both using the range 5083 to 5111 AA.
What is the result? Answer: 0.70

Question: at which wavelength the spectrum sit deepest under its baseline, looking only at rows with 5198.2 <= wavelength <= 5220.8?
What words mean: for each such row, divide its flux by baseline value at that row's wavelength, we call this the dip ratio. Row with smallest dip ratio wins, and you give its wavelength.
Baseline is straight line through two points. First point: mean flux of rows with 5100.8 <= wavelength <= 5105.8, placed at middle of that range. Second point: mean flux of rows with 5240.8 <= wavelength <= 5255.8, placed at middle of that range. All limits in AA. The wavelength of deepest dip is 5202.0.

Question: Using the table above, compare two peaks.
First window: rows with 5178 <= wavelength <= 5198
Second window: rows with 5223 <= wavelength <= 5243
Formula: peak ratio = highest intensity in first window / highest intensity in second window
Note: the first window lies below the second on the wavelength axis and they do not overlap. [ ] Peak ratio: 0.50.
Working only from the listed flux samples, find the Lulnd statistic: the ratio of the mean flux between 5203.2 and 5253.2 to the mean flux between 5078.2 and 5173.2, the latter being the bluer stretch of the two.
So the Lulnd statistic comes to 1.03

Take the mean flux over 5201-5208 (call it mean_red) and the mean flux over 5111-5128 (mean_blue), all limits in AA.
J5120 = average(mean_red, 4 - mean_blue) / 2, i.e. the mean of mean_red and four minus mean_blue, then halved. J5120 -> 0.67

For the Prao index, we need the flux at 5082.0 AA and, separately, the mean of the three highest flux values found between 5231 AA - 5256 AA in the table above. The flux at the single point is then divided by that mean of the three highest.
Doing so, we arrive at 0.947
